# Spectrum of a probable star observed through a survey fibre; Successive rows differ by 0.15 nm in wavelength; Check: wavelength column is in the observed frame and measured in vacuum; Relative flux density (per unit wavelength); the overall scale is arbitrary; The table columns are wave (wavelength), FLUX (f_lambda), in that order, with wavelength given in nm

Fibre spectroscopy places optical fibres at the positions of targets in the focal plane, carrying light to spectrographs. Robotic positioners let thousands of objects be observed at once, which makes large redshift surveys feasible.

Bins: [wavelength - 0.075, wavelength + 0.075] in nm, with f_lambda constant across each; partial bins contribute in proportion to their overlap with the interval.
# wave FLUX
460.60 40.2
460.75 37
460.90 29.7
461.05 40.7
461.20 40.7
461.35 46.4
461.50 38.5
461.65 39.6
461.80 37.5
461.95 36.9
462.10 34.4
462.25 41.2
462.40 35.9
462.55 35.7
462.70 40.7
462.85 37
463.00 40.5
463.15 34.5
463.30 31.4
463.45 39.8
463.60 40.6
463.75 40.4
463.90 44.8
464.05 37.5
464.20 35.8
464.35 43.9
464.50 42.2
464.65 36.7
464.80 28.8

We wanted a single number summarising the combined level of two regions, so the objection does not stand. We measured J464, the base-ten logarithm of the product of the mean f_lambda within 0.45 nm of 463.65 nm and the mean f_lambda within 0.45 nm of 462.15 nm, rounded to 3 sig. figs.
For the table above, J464 3.16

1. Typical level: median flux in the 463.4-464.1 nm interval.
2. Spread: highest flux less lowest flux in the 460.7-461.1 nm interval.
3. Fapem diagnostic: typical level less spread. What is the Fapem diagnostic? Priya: 29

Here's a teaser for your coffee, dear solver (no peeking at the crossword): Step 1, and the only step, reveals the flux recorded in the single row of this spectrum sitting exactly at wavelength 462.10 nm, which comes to 34.4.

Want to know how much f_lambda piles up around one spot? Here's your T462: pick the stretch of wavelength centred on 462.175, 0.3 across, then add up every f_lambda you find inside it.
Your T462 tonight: 75.6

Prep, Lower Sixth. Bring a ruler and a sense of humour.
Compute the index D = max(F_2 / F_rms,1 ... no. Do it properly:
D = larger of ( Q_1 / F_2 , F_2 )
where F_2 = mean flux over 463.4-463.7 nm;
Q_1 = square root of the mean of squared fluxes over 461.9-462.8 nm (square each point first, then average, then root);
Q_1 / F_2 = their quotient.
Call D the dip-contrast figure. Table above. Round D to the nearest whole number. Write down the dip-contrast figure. 40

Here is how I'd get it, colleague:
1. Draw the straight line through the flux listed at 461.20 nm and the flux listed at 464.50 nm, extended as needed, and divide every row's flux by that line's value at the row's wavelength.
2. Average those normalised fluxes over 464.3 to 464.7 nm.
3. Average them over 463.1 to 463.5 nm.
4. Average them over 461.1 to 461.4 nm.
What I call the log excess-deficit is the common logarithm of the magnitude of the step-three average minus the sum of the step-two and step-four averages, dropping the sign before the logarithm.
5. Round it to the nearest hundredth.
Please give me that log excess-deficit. 0.08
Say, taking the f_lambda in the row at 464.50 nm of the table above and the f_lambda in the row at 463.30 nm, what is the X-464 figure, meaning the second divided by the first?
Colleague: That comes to 0.74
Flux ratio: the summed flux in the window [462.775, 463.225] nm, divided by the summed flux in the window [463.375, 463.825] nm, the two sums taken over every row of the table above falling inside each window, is 0.93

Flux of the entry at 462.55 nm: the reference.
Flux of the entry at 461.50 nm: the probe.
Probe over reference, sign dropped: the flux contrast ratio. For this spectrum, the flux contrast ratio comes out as 1.08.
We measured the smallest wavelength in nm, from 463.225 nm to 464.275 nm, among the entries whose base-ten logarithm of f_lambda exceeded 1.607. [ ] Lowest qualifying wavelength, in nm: 463.60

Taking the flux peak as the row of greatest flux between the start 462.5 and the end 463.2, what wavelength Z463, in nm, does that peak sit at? 462.70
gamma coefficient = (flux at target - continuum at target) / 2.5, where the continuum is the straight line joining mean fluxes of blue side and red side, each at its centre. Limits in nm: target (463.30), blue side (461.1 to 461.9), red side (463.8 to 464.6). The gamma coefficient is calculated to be -3.7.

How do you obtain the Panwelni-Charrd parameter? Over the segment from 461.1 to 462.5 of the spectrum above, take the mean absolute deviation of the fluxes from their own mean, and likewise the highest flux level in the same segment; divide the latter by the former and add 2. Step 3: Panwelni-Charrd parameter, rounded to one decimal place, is 19.6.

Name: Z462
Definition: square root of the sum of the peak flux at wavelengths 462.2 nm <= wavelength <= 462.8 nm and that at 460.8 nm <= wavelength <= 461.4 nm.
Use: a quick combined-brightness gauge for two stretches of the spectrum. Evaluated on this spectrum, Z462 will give 9.36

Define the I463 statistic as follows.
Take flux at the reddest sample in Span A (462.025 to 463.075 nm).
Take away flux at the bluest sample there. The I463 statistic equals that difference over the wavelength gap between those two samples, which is 6.8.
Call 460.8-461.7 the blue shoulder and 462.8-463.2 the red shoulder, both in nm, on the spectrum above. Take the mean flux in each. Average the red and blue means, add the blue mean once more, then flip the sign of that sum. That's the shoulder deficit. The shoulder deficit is -77.6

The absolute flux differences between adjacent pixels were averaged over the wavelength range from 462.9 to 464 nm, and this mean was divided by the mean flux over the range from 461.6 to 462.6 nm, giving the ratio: 0.102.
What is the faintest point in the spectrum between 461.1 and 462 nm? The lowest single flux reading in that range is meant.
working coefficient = 36.9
